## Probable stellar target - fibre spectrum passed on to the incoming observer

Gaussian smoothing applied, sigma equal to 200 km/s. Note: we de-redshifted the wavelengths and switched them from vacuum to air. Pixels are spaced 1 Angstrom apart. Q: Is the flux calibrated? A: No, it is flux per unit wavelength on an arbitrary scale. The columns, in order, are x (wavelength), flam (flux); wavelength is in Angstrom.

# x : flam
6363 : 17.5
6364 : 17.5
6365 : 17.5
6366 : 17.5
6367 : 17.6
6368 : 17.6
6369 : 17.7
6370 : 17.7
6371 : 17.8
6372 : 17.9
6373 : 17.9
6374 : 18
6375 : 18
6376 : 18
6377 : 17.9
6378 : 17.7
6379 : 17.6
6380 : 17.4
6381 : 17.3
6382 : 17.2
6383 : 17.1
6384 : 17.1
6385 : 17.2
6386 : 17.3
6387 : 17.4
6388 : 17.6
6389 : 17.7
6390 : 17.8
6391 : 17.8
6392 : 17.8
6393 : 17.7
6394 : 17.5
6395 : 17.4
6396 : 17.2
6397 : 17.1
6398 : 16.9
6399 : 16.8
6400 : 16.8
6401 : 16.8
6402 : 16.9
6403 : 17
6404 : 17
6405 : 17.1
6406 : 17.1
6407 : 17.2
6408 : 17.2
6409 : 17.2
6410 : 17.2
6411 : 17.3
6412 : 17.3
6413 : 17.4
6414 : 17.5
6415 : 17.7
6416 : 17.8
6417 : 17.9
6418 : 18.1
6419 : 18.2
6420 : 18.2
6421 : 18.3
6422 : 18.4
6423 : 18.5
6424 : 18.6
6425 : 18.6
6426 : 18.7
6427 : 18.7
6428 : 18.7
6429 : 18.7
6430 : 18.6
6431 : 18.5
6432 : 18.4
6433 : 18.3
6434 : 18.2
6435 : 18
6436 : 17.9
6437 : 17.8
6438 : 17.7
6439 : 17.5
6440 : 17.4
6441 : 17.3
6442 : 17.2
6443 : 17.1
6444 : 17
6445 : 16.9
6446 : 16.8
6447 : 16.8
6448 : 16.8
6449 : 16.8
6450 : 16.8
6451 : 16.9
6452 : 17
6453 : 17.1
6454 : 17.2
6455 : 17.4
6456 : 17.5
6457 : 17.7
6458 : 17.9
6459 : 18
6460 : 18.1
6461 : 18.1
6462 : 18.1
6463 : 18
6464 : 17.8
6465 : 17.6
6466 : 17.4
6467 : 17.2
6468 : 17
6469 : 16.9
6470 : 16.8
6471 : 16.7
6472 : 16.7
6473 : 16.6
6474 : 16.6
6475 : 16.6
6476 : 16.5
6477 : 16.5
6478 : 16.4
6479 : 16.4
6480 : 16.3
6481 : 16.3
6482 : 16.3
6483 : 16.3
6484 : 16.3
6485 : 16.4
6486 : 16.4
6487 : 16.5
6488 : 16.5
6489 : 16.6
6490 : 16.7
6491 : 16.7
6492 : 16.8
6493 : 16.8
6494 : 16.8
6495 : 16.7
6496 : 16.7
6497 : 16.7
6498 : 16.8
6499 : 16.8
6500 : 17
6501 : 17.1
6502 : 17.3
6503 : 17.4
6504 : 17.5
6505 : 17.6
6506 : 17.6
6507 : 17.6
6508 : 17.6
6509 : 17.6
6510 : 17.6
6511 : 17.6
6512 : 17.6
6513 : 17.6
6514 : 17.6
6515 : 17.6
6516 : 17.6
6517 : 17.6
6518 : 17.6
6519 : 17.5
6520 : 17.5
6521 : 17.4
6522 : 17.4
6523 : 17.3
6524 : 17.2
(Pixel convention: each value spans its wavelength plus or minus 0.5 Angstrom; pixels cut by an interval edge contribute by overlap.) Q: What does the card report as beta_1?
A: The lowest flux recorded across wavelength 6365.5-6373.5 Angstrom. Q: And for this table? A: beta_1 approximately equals 17.5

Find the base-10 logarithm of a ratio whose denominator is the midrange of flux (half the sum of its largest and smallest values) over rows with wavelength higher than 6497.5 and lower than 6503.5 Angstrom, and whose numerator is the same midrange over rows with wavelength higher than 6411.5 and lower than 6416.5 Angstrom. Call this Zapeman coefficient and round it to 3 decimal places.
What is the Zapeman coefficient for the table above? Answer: 0.011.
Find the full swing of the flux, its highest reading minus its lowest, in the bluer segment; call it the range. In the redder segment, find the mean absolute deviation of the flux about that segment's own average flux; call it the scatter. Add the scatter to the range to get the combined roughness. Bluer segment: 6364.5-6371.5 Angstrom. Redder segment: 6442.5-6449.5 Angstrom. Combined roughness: 0.40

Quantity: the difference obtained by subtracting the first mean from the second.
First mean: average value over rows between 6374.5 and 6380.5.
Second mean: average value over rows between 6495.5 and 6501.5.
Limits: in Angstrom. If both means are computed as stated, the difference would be -0.9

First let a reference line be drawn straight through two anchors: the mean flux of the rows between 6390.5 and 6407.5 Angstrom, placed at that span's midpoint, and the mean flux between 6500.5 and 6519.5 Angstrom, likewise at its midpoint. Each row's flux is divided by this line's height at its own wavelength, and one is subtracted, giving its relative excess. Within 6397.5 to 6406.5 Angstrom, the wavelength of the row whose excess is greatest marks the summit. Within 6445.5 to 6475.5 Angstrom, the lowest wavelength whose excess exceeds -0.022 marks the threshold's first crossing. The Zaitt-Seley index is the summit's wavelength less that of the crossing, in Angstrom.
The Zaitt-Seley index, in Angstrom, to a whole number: -47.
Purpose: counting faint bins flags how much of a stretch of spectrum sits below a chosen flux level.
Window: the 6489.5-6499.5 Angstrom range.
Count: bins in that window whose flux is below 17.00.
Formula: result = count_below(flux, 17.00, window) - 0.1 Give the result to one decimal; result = 9.9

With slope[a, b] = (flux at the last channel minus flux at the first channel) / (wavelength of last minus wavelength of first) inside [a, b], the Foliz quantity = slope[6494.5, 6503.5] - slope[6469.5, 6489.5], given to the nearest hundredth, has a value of 0.10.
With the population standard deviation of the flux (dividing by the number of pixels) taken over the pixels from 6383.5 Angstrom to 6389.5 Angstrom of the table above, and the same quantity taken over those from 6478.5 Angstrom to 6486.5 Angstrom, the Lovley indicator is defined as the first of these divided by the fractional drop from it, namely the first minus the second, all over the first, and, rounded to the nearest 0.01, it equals 0.27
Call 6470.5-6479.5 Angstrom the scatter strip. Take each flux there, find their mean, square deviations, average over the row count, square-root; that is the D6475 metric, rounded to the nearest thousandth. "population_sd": 0.107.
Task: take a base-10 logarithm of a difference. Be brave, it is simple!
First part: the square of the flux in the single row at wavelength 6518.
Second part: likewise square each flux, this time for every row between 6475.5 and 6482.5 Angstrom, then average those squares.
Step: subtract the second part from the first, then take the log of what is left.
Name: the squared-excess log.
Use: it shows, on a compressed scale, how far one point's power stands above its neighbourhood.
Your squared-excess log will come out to 1.62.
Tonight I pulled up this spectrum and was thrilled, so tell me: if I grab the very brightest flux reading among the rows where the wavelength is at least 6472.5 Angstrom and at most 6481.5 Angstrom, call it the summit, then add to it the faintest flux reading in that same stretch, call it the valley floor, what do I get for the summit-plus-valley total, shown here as 32.9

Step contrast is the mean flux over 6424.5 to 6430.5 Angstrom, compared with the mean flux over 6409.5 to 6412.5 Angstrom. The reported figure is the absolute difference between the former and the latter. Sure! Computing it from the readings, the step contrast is 1.4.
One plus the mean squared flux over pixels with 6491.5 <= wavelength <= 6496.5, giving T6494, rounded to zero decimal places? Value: 282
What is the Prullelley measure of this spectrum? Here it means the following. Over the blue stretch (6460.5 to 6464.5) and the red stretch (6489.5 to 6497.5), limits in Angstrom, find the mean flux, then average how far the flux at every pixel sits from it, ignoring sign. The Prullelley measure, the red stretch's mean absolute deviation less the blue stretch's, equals -0.05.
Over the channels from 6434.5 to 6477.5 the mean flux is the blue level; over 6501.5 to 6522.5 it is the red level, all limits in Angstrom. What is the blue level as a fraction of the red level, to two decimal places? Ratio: 0.98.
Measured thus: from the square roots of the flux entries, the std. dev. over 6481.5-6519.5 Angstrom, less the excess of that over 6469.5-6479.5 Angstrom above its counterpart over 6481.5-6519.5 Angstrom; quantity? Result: 0.10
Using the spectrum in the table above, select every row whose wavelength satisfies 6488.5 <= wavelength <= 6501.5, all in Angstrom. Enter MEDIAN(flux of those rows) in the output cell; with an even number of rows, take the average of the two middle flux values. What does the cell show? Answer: 16.8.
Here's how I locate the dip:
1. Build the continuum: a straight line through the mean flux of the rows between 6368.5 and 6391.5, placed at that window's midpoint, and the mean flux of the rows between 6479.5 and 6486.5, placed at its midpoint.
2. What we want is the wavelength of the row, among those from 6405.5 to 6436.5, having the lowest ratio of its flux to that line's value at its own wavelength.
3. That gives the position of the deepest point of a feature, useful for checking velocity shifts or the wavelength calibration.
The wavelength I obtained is 6406 Angstrom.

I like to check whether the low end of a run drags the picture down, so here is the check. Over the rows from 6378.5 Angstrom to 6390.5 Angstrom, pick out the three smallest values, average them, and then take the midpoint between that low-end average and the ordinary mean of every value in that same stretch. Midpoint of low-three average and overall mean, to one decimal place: 17.3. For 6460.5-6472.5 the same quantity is 17.0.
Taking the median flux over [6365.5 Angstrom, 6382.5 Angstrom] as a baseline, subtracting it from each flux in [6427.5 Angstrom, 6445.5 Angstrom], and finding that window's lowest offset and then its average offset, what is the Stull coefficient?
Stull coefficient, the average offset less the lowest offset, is 0.9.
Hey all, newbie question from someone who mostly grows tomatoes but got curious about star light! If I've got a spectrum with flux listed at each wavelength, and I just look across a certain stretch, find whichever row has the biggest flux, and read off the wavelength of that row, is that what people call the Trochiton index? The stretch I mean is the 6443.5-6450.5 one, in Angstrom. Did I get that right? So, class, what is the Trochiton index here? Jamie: 6444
